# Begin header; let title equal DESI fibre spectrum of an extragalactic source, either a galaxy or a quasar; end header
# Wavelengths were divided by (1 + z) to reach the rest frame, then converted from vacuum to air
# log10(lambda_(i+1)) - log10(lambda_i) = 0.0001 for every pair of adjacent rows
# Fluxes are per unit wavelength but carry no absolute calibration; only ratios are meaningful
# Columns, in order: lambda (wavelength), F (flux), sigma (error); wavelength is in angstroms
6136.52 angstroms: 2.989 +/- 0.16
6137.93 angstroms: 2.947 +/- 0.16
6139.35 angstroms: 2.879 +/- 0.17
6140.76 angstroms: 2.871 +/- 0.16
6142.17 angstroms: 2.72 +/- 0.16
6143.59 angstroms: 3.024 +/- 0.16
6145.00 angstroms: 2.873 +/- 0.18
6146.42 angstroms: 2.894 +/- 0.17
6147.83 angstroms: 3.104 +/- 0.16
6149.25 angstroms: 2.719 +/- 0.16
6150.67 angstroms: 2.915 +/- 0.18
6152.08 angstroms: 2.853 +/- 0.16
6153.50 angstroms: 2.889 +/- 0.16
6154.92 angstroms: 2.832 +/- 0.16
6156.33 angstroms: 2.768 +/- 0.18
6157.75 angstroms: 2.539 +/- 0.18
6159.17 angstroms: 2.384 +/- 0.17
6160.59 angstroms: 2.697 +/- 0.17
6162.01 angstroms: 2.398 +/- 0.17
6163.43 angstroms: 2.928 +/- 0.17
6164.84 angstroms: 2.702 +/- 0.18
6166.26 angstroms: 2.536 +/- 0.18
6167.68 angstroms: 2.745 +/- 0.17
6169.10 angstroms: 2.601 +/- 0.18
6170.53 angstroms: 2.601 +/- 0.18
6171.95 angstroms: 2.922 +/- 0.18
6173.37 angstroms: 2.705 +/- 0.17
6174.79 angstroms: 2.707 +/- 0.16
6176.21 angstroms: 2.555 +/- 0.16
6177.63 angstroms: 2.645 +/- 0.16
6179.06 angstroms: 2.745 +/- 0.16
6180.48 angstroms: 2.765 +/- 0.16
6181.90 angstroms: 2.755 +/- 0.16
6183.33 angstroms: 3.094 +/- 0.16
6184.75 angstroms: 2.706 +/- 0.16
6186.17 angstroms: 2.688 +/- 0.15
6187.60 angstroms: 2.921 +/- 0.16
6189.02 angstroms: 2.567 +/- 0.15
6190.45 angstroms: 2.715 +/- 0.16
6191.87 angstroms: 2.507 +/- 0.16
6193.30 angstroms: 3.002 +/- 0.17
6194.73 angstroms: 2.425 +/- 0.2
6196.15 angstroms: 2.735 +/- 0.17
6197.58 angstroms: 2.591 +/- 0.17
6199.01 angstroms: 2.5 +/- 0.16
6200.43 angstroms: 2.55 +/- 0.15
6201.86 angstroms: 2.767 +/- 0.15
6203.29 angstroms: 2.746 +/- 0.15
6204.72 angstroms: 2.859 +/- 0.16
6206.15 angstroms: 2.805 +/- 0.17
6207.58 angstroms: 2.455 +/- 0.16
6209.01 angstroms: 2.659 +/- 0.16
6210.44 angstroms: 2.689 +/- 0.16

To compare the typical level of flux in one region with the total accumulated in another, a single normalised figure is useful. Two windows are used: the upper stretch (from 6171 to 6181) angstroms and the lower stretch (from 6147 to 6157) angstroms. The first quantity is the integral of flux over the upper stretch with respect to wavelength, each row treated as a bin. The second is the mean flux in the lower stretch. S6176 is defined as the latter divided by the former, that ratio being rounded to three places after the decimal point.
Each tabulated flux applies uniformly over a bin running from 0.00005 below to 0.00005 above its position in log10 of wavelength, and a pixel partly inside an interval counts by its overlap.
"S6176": 0.106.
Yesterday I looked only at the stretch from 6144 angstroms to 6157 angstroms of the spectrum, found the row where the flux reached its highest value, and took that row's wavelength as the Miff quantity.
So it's 6147.83 angstroms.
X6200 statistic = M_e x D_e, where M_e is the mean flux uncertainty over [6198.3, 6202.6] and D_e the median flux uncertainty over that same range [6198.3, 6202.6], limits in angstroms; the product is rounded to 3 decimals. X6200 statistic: 0.023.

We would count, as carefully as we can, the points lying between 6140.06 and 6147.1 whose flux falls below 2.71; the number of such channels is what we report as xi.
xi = 0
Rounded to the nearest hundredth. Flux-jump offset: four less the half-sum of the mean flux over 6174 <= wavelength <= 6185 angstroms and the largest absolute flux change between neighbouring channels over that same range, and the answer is 2.43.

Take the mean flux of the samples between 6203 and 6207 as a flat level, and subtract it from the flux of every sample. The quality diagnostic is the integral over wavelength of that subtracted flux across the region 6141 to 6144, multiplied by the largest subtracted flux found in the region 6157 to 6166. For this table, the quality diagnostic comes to 0.024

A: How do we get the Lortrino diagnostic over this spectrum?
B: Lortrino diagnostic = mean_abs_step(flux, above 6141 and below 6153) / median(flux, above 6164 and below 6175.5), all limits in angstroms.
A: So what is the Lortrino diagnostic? 0.070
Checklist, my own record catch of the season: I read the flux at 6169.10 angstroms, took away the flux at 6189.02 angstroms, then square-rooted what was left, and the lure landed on 0.2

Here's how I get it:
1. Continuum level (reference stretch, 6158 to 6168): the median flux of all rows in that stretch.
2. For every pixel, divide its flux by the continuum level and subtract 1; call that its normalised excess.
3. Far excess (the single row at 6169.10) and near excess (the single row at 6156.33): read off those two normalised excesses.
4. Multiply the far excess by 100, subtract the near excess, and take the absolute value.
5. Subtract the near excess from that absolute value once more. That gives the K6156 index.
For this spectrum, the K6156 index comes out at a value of 3.6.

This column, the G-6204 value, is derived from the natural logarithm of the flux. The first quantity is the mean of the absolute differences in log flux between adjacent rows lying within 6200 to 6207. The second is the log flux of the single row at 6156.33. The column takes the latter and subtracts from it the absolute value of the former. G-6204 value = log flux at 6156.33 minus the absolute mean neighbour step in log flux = 0.98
